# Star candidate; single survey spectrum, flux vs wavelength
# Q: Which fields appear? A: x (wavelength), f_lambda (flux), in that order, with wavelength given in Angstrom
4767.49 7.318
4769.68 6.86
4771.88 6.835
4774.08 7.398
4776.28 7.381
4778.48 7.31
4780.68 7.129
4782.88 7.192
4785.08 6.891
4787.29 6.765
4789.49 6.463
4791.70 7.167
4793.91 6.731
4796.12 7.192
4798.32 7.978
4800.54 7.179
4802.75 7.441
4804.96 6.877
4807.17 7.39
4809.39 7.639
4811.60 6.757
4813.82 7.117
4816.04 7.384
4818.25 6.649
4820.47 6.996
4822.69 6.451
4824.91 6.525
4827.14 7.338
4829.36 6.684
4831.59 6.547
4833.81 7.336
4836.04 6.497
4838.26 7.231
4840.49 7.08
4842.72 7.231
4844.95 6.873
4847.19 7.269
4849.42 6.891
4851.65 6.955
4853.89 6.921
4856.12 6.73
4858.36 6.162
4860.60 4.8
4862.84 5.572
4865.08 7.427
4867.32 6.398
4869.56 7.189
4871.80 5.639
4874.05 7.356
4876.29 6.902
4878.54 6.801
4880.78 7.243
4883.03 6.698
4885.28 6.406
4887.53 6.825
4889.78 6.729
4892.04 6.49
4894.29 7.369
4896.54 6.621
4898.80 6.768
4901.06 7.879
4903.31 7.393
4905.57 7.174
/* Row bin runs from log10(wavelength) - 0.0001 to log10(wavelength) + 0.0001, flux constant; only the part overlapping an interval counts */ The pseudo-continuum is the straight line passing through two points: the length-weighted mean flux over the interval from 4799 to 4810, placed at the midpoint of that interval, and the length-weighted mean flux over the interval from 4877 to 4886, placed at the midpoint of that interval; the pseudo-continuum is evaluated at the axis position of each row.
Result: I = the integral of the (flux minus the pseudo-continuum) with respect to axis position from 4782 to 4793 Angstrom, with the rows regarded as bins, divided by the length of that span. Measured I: -0.53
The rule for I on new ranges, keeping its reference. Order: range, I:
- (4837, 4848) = 0.06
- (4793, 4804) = -0.04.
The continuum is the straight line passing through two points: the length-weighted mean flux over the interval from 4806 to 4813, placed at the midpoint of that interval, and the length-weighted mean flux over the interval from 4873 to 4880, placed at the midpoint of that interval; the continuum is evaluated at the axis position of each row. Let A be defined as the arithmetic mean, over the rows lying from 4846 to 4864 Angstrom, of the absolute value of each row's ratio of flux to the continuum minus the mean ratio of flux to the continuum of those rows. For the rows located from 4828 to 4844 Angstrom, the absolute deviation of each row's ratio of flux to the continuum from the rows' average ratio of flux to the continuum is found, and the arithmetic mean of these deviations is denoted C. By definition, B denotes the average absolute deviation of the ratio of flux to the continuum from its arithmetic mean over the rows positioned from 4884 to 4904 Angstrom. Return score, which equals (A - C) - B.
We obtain -0.01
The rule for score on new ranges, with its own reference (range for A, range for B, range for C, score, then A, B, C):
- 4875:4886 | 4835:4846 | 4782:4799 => -0.05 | 0.03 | 0.033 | 0.0465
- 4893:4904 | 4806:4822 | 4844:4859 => -0.01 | 0.06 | 0.039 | 0.0294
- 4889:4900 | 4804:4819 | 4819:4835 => -0.05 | 0.03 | 0.042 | 0.0457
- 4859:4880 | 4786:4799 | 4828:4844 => 0.01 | 0.11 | 0.055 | 0.0454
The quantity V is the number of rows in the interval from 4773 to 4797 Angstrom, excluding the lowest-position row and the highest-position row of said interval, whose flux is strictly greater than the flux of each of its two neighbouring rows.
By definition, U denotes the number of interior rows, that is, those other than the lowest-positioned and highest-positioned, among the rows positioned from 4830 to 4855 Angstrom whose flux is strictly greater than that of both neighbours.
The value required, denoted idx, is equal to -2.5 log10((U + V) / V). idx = -1.36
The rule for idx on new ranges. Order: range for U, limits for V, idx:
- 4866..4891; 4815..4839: -0.92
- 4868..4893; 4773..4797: -0.99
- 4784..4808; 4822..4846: -0.61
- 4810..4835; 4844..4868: -0.75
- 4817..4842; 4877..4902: -0.92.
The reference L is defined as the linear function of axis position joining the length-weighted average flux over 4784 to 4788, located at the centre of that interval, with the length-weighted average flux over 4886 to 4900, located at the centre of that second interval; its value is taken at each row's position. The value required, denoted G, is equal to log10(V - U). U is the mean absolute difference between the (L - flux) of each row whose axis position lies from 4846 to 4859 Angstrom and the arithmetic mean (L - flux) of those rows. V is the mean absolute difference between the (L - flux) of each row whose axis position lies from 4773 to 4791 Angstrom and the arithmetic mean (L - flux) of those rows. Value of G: -1.7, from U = 0.249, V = 0.27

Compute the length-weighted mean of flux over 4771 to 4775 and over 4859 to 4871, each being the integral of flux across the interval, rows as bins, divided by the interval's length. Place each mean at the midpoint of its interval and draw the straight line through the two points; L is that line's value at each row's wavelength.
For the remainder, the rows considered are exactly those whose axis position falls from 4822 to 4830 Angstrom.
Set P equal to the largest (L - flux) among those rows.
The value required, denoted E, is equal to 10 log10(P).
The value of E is -7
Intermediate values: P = 0.20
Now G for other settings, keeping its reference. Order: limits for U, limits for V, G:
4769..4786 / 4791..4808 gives -1.1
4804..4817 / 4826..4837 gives -1.1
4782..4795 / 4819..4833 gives -1.2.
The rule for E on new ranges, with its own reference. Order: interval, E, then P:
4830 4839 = -15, 0.03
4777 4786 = -10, 0.11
